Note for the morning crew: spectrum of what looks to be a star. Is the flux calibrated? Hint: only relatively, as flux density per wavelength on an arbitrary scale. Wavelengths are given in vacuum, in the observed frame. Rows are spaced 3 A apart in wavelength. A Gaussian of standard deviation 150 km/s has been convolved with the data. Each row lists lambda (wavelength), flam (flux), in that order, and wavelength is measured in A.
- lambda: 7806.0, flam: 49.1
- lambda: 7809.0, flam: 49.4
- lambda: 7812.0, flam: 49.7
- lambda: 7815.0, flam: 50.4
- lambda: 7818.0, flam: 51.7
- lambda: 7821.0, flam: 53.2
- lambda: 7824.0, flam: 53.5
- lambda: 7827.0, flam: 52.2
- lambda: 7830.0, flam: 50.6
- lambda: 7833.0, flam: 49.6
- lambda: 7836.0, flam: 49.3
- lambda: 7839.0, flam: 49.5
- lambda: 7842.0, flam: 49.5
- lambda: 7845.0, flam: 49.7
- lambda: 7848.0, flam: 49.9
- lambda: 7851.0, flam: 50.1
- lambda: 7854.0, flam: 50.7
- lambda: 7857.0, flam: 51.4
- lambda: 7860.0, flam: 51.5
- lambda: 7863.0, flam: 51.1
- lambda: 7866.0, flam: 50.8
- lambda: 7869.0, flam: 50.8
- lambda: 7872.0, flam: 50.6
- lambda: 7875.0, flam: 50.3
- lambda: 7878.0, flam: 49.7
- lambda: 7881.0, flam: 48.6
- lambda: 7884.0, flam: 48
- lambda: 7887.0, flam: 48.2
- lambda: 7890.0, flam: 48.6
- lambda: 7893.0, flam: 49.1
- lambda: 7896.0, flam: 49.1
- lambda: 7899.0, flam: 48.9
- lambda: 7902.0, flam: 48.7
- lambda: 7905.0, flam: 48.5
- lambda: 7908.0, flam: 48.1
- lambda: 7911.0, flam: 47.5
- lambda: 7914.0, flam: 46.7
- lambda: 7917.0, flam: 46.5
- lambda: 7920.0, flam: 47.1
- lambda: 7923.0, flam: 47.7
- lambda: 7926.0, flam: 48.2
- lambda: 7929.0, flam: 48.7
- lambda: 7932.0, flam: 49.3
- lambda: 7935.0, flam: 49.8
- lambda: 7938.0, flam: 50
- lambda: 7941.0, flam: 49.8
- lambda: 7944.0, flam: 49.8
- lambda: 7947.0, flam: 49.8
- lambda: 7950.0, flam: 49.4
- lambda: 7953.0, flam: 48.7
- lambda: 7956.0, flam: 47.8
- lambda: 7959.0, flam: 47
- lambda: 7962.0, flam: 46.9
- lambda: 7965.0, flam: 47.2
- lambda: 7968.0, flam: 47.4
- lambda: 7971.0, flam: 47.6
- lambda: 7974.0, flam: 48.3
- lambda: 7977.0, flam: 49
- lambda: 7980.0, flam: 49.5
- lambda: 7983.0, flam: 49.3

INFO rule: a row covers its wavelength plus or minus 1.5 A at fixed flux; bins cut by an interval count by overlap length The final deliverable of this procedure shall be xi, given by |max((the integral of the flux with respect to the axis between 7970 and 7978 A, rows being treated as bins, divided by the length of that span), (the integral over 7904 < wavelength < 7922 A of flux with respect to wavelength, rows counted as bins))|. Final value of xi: 853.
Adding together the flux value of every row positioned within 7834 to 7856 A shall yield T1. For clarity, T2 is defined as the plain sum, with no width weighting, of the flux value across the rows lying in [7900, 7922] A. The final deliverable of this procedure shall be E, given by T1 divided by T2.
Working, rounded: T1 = 349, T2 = 333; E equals 1.05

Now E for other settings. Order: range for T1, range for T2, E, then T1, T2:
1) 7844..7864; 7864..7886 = 1.02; 354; 349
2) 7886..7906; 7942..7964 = 1.01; 341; 339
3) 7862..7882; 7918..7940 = 1.03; 352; 341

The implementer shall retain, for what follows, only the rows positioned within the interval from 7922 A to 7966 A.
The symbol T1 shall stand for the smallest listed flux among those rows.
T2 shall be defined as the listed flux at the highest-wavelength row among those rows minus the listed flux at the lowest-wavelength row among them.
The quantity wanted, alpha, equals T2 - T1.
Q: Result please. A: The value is -47.4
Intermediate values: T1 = 46.9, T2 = -0.5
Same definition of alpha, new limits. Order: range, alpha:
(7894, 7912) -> -49.1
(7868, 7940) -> -47.3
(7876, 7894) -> -48.6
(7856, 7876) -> -51.4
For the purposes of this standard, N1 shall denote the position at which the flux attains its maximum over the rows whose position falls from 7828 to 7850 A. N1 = 7830.0 A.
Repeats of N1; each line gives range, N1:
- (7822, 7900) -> 7824.0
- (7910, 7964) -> 7938.0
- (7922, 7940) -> 7938.0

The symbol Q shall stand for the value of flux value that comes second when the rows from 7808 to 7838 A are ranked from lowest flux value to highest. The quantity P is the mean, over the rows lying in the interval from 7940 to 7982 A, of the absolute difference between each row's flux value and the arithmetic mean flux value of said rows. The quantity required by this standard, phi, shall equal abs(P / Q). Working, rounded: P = 0.99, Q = 49.4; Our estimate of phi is 0.020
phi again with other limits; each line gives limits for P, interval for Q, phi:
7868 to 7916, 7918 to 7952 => 0.017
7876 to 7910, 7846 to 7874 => 0.008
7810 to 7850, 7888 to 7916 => 0.026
